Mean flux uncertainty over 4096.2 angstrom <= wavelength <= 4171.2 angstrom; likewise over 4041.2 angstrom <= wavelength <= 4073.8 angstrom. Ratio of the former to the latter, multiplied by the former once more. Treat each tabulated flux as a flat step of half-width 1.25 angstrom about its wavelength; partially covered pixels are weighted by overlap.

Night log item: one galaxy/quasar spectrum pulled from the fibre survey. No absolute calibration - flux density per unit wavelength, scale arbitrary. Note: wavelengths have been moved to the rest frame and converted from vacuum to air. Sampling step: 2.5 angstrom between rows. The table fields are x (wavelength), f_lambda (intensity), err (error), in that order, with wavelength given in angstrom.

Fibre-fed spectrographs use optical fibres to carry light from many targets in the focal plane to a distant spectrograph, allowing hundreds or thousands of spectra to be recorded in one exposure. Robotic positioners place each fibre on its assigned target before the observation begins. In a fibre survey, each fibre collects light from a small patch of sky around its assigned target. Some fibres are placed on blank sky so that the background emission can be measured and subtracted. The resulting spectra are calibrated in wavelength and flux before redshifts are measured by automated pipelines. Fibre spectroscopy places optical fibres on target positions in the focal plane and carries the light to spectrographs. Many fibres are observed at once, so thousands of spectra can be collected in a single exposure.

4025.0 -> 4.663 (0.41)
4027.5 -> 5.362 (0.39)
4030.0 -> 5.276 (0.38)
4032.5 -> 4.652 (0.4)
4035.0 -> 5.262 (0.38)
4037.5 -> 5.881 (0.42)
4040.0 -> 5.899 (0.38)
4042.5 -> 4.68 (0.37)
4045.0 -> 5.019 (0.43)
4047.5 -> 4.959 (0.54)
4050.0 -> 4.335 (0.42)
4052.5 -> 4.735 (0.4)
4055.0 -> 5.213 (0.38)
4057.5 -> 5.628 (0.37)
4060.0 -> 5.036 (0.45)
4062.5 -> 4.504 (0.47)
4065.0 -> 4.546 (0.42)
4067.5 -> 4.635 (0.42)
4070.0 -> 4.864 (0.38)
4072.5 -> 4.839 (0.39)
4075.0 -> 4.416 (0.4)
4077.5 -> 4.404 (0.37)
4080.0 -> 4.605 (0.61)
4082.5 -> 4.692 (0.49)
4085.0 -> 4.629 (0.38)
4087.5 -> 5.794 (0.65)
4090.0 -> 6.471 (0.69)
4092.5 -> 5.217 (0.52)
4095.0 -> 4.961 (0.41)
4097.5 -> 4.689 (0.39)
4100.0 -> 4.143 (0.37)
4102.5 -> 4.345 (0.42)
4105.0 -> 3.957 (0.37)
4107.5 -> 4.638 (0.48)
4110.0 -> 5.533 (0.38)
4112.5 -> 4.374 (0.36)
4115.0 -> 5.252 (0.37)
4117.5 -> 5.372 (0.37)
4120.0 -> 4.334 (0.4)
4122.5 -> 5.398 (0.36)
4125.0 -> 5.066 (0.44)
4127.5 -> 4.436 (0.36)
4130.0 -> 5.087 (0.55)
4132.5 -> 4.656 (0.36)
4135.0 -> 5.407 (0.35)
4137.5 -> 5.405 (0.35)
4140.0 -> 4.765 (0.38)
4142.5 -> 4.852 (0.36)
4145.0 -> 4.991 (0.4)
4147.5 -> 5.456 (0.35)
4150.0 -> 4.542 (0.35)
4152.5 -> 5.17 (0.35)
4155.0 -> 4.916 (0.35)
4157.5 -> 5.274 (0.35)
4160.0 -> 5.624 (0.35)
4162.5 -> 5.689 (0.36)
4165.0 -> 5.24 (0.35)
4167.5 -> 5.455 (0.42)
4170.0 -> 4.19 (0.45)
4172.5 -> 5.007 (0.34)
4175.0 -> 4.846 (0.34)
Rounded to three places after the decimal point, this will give 0.351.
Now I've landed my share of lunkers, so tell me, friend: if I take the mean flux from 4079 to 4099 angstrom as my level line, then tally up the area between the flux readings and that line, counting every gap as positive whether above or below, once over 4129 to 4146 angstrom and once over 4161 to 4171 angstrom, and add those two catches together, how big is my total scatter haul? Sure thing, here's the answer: 9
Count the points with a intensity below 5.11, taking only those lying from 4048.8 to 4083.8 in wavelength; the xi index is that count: 12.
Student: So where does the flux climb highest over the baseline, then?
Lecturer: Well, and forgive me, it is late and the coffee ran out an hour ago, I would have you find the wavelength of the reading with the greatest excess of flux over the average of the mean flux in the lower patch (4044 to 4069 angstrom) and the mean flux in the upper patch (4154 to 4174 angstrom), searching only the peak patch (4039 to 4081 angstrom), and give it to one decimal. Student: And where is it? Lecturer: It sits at 4040.0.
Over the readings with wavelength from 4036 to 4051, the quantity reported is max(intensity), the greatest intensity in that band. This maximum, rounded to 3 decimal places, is 5.899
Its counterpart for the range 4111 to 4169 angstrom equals 5.689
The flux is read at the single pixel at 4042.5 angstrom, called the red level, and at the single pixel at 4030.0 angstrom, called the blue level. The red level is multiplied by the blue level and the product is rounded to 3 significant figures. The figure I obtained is 24.7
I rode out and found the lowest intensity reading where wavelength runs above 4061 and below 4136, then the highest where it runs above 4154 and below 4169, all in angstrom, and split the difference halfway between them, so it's 4.82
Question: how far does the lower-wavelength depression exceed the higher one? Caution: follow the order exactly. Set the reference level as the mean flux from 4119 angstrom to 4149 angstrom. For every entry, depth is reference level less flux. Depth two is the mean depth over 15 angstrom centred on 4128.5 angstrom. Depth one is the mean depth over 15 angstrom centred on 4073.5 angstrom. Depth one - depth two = 0.4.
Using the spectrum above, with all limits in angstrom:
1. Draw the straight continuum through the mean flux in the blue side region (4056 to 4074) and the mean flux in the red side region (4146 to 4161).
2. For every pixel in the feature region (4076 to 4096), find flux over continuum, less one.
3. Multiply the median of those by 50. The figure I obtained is -1.2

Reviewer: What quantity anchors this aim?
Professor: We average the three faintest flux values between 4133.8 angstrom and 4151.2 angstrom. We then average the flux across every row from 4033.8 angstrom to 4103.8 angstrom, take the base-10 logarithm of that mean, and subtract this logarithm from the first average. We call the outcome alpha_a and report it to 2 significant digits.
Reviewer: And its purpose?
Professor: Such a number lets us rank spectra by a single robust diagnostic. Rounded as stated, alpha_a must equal 4.0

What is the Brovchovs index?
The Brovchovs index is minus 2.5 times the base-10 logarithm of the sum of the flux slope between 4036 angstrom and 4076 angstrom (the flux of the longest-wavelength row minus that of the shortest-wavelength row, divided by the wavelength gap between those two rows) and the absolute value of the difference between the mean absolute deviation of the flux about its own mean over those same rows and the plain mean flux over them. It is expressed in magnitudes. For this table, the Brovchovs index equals -1.64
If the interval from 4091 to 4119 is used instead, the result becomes -1.59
